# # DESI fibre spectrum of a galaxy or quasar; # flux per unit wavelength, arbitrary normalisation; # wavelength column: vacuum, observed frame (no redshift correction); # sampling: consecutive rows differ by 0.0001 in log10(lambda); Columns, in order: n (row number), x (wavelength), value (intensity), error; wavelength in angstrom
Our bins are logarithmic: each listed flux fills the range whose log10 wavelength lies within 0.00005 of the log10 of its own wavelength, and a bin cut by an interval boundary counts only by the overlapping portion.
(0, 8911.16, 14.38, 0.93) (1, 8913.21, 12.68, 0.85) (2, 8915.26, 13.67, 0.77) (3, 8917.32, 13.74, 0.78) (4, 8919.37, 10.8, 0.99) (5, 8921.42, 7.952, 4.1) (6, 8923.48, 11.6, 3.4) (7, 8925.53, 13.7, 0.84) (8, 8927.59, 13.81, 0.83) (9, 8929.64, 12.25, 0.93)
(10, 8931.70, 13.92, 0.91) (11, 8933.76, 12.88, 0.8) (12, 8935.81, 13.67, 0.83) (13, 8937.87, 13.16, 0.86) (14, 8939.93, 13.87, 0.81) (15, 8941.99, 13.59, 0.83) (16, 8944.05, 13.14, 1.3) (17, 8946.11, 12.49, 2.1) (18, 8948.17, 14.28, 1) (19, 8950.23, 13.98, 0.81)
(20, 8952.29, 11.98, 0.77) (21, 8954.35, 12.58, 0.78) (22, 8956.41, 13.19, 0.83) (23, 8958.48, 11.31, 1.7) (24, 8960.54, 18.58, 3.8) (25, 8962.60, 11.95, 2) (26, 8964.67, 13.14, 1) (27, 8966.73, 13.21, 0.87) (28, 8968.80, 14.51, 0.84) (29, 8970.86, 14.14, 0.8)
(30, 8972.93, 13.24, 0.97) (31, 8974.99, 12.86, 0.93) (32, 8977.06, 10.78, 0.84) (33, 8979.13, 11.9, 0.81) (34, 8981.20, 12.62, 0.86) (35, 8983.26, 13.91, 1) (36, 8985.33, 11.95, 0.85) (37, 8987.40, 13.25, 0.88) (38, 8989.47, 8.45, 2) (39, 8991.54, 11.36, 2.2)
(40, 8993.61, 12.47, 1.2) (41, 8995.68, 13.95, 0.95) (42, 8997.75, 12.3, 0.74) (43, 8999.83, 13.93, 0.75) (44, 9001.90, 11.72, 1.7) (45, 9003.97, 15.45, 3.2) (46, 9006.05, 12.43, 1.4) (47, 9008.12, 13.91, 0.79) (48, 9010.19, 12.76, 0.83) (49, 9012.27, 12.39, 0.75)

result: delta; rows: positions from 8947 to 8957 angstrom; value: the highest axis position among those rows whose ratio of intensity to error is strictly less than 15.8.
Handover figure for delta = 8952.29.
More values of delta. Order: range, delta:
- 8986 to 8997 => 8995.68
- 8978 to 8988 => 8987.40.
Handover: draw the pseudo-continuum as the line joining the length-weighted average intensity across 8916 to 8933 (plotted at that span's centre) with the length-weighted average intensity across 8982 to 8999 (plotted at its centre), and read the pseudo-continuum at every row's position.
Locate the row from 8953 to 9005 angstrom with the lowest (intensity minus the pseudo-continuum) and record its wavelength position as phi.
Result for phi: 8989.47 angstrom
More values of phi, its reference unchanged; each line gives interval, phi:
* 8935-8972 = 8958.48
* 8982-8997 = 8989.47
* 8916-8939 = 8921.42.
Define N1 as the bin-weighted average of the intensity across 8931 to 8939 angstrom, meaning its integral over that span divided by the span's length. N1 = 13.4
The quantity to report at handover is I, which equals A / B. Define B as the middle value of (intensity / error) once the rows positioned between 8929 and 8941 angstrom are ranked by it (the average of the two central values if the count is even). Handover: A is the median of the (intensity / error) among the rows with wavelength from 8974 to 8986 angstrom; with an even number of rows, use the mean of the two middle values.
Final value 0.89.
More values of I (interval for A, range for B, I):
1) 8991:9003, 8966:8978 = 0.86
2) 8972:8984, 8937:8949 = 0.94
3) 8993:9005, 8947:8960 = 0.80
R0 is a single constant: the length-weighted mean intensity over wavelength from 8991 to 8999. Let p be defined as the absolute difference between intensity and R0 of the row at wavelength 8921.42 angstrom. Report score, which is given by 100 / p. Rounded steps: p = 4.7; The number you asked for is 21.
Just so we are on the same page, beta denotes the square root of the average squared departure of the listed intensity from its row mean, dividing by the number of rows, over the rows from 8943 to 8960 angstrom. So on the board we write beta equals 0.93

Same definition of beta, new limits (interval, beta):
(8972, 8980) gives 0.95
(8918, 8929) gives 2.16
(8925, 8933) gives 0.68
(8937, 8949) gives 0.57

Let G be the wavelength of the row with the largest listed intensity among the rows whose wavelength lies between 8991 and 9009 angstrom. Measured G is 9003.97 angstrom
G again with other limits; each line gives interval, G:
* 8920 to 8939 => 8931.70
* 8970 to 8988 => 8970.86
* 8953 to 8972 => 8960.54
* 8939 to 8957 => 8948.17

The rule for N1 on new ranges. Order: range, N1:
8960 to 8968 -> 14.0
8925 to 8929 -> 13.6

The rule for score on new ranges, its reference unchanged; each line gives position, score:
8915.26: 95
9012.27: 433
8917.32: 89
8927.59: 84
